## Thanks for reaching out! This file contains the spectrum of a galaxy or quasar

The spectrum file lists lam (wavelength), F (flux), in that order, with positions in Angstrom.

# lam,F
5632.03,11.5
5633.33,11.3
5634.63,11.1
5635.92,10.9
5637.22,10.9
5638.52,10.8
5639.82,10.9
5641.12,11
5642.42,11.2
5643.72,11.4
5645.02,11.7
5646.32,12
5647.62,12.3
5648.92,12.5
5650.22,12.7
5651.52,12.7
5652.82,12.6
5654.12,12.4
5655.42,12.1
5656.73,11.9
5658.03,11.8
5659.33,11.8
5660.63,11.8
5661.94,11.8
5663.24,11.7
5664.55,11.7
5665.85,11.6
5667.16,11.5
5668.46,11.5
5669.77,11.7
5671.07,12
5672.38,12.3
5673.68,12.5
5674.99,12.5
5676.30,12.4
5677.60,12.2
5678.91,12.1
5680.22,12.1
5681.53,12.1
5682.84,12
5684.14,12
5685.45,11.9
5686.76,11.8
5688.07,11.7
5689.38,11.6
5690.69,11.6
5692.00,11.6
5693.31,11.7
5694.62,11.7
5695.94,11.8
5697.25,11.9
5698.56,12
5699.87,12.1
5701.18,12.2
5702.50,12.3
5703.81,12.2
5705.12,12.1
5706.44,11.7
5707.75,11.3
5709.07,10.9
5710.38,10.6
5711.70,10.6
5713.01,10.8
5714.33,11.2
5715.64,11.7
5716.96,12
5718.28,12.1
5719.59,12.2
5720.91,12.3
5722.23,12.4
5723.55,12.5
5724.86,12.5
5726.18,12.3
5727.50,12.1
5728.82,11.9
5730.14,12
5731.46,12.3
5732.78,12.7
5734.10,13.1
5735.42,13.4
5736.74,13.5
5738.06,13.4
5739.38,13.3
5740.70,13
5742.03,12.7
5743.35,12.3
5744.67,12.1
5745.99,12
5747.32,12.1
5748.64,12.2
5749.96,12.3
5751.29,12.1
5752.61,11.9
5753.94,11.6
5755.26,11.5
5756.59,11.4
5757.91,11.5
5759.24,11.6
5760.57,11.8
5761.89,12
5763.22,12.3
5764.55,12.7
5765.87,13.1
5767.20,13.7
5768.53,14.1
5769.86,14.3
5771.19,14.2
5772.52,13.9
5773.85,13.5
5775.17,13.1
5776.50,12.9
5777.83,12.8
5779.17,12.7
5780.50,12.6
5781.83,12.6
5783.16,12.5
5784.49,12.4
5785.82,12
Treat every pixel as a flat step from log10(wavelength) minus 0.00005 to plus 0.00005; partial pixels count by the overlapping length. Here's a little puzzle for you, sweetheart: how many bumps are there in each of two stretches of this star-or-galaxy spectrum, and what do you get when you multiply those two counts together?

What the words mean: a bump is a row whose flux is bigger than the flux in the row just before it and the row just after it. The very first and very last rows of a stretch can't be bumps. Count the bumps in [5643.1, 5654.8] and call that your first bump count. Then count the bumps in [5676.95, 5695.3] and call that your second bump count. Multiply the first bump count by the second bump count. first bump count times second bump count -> 0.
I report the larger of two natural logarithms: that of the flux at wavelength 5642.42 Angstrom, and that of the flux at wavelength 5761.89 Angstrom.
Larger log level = 2.48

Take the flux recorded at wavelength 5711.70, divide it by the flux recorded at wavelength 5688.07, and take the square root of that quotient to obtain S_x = 0.95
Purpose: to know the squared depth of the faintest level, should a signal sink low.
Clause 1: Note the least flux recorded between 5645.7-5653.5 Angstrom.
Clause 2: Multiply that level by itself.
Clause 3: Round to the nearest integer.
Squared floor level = 144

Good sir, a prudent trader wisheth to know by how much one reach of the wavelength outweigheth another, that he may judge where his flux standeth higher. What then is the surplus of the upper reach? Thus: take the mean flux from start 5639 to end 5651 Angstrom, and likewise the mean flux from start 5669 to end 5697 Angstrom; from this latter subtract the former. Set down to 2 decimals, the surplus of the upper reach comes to 0.22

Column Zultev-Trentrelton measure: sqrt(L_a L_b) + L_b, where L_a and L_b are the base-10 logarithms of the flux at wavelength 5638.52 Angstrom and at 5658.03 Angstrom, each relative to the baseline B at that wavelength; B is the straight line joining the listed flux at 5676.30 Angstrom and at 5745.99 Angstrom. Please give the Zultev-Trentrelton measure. 0.016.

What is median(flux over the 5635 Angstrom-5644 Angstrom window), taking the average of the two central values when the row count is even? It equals 10.9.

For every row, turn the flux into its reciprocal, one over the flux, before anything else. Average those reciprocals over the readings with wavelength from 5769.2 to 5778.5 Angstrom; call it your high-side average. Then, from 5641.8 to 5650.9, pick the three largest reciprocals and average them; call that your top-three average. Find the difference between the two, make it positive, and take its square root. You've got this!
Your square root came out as 0.12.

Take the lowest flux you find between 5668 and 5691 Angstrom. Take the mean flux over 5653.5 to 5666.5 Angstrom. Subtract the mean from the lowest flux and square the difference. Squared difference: 0.1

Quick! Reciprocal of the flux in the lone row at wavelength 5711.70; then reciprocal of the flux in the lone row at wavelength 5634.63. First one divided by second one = 1.05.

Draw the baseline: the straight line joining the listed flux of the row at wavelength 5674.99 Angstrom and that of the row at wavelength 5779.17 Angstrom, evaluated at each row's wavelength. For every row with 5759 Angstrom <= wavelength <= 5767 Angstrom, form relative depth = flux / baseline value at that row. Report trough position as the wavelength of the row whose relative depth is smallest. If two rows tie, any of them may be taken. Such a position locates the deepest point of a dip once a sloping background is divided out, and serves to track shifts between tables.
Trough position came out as 5759.24 Angstrom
